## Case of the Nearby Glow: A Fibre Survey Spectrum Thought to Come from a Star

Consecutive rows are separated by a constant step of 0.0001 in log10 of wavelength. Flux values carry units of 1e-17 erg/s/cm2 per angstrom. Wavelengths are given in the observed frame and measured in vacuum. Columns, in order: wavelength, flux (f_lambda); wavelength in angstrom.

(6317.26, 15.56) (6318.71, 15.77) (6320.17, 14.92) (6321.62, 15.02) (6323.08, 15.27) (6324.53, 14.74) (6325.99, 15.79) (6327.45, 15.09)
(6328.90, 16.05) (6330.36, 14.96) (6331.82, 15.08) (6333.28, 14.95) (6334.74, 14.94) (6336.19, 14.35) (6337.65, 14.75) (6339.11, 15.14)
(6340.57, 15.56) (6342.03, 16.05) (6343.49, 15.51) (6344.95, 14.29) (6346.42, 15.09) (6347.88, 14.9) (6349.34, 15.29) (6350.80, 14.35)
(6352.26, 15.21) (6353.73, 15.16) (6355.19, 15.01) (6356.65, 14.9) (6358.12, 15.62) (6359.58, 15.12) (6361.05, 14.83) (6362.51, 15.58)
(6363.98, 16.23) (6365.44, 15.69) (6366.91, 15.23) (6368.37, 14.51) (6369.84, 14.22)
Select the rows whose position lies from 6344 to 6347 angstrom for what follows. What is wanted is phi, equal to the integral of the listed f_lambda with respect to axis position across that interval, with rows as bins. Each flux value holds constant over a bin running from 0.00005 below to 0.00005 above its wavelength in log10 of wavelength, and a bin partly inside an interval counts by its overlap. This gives 44.1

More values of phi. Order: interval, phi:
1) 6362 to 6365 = 47.7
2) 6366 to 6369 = 44.8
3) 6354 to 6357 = 45.1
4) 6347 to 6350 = 45.3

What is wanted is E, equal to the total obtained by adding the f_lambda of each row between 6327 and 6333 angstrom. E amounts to 61.2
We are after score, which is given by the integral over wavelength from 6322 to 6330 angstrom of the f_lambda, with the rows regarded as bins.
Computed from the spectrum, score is 123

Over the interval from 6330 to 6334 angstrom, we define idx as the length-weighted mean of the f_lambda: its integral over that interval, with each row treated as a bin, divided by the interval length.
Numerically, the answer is 15.0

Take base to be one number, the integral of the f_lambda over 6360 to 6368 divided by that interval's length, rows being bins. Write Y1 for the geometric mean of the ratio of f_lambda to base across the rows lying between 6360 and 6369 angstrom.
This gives 0.992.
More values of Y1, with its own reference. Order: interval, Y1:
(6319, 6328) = 0.979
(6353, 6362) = 0.977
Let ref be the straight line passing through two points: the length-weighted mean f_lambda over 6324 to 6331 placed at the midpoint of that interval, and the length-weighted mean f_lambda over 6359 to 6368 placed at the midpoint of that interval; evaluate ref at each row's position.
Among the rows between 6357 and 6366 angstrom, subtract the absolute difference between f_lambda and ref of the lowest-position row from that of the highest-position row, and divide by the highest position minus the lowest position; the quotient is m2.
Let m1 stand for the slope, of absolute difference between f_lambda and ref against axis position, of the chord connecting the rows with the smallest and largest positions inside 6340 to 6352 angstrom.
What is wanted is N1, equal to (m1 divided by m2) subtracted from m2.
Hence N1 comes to -11.2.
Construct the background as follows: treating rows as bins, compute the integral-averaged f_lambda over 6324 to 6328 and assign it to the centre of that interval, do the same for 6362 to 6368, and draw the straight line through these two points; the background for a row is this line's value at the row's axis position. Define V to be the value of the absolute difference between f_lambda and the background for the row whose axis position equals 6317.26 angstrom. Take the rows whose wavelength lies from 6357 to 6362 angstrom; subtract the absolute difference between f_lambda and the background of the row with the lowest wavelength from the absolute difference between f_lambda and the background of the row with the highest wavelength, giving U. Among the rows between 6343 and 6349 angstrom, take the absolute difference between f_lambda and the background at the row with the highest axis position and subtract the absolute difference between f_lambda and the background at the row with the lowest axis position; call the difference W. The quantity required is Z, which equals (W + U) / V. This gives 2.5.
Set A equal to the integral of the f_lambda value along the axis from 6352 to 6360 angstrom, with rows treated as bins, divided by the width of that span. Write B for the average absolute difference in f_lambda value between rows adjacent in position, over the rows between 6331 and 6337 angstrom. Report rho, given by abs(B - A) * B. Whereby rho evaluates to 3.6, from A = 15.2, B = 0.24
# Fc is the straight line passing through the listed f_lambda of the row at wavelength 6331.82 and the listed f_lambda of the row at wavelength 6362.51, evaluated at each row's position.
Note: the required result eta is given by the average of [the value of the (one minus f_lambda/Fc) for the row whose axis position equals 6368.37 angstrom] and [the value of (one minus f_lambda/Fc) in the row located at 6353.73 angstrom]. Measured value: 0.05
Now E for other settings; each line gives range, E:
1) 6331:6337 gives 59.3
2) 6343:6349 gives 59.8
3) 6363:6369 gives 61.7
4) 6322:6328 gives 60.9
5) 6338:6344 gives 62.3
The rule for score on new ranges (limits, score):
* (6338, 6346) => 122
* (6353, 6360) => 106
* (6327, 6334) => 107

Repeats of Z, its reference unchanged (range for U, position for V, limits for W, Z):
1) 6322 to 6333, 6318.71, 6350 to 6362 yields -0.4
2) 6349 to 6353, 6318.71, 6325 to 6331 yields -0.3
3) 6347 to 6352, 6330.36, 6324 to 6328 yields 0.9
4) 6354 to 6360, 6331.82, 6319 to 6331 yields 0.0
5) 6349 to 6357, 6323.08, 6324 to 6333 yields 2.2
